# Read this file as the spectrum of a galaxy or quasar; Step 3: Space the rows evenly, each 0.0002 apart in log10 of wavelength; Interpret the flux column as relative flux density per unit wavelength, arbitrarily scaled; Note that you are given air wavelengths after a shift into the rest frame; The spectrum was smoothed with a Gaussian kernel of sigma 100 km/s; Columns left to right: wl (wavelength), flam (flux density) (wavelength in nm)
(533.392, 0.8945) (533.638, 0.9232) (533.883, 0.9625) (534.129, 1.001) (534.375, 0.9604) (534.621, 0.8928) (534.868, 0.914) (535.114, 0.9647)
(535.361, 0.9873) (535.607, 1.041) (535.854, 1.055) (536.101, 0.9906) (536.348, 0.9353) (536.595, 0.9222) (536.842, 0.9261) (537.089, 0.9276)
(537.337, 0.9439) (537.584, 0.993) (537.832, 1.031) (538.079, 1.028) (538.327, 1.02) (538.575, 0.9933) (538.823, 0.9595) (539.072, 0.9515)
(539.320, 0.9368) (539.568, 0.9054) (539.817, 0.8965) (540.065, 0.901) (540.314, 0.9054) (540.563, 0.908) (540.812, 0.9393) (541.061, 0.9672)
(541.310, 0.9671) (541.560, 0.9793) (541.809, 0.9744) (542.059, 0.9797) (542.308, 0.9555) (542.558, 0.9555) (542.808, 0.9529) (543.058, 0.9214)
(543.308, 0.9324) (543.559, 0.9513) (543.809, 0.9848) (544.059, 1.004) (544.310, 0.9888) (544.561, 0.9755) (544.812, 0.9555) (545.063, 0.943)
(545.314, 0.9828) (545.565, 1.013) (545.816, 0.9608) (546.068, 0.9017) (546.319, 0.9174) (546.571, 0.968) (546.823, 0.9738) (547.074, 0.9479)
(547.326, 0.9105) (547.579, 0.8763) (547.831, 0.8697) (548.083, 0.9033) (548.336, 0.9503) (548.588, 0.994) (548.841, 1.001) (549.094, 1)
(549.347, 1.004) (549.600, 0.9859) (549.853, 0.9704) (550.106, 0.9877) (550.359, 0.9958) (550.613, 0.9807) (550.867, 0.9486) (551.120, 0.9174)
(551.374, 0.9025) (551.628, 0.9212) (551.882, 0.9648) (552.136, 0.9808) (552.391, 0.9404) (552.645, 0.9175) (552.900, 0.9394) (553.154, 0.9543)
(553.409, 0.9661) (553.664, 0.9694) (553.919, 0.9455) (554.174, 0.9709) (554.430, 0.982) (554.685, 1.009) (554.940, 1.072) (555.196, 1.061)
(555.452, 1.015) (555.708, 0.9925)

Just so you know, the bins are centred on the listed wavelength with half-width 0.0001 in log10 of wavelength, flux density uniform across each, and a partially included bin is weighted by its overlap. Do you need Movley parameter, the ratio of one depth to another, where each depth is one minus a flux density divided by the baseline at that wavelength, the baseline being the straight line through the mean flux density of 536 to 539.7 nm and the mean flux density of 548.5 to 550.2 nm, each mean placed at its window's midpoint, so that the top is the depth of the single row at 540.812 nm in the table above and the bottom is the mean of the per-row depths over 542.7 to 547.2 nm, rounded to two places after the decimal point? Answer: 1.50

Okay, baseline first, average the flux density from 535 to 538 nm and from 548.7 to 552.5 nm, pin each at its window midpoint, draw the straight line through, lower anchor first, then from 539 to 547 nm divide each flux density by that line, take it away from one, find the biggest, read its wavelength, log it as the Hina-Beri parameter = 539.817 nm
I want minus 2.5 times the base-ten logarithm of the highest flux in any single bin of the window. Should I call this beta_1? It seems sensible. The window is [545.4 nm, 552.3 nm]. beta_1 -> -0.014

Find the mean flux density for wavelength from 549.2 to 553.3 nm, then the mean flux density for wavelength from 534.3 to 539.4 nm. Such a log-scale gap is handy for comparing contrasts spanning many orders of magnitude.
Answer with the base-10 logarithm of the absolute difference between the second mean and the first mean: -1.88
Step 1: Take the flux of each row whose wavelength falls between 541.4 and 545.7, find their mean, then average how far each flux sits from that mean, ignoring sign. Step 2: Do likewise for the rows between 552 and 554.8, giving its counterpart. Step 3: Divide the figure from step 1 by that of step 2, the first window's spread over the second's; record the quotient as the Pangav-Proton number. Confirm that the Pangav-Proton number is 1.02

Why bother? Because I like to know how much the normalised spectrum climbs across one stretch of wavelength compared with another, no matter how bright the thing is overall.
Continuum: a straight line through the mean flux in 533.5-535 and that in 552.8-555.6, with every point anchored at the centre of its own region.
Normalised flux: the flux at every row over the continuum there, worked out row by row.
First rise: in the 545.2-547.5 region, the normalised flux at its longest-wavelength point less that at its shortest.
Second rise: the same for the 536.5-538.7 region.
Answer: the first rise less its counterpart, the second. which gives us -0.15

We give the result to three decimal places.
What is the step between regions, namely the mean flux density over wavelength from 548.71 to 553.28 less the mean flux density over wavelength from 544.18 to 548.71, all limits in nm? 0.016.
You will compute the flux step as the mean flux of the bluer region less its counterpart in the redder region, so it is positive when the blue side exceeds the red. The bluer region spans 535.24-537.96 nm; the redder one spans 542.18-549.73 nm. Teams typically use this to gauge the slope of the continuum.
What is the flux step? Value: 0.022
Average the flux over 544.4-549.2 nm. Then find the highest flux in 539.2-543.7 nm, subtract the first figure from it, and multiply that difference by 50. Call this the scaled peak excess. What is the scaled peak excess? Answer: 1.50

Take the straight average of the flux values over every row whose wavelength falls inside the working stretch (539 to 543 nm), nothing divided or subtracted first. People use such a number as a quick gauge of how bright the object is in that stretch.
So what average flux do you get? 0.942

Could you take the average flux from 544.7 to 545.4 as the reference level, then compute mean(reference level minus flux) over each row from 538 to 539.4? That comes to -0.02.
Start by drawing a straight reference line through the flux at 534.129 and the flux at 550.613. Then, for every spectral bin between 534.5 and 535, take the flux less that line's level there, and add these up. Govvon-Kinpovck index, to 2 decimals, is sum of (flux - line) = -0.19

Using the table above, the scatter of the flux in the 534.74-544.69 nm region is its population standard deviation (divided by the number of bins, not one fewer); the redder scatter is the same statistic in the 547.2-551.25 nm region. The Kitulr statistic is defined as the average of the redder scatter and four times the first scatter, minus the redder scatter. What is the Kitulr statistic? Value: 0.057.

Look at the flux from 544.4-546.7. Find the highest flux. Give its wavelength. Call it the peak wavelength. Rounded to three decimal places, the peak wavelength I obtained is 545.565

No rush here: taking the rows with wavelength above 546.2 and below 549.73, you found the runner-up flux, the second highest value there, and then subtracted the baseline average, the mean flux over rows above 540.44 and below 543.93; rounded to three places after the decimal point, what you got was 0.046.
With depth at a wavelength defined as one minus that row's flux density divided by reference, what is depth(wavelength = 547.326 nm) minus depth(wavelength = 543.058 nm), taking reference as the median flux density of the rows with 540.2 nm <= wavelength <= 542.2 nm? 0.011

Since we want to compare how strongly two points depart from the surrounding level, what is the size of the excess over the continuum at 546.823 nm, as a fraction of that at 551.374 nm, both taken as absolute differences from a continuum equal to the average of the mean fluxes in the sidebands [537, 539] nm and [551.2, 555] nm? 0.01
